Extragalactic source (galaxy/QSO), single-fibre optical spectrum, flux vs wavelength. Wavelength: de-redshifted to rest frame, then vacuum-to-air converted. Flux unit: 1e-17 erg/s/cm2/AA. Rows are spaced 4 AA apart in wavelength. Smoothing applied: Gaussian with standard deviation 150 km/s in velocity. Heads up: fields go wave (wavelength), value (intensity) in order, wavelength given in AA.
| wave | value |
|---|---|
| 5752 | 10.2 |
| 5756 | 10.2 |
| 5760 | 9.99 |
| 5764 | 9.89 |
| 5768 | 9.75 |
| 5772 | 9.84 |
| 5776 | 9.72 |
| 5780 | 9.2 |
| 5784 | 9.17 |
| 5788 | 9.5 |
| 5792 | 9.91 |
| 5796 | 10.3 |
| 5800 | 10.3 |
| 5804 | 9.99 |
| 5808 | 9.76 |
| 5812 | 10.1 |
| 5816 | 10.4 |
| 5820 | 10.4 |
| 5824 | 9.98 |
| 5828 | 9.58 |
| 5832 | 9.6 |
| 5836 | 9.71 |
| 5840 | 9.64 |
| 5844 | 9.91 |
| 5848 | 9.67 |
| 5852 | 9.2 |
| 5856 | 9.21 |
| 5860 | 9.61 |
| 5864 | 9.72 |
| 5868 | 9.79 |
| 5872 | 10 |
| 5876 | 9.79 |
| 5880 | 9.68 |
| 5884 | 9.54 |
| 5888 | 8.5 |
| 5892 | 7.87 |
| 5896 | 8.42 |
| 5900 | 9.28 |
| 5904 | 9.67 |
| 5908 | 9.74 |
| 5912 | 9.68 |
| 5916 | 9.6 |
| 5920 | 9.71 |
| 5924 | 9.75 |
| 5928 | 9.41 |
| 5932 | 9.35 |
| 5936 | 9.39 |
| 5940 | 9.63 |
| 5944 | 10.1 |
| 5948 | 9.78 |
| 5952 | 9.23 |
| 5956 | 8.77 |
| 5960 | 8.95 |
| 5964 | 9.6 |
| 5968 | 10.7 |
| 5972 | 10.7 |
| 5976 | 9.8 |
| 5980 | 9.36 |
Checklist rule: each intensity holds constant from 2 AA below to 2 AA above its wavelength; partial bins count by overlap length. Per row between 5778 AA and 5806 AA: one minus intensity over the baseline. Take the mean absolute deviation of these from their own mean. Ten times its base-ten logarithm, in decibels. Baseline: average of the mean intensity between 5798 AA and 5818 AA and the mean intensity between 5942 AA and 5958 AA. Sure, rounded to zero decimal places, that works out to -14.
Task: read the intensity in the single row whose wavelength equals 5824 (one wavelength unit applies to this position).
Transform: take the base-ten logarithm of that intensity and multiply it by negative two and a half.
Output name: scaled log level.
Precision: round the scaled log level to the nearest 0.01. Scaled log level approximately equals -2.50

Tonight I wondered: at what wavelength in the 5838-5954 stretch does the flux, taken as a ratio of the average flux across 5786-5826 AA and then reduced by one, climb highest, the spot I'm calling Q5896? 5944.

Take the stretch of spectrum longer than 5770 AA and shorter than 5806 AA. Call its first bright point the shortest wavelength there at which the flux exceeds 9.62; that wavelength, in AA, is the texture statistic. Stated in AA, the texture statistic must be 5772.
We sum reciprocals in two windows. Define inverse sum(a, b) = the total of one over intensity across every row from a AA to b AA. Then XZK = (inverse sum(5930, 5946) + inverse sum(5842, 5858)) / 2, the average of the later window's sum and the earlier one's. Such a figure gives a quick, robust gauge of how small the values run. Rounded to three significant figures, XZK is 0.419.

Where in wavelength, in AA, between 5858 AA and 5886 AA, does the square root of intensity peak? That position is 5872 AA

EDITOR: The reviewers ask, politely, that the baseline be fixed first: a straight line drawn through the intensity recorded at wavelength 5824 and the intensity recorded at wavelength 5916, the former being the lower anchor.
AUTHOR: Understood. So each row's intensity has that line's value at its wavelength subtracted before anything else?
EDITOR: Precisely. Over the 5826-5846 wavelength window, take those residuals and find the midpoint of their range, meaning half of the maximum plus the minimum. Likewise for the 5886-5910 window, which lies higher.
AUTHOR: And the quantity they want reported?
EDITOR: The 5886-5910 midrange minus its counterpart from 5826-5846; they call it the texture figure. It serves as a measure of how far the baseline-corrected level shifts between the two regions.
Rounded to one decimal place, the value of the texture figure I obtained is -0.7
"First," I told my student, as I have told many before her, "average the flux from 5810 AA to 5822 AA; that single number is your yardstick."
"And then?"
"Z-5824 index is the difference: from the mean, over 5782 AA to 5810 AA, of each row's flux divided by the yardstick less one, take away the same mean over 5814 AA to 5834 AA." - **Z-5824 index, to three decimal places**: -0.014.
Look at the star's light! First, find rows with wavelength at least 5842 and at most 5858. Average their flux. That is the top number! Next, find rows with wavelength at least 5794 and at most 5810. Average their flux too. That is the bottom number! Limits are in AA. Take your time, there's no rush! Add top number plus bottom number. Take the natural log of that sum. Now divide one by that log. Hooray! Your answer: 0.336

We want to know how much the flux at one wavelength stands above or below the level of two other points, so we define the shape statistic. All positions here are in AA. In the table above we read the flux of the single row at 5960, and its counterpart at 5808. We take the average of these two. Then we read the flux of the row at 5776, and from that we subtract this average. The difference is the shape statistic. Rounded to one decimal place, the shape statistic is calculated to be 0.4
